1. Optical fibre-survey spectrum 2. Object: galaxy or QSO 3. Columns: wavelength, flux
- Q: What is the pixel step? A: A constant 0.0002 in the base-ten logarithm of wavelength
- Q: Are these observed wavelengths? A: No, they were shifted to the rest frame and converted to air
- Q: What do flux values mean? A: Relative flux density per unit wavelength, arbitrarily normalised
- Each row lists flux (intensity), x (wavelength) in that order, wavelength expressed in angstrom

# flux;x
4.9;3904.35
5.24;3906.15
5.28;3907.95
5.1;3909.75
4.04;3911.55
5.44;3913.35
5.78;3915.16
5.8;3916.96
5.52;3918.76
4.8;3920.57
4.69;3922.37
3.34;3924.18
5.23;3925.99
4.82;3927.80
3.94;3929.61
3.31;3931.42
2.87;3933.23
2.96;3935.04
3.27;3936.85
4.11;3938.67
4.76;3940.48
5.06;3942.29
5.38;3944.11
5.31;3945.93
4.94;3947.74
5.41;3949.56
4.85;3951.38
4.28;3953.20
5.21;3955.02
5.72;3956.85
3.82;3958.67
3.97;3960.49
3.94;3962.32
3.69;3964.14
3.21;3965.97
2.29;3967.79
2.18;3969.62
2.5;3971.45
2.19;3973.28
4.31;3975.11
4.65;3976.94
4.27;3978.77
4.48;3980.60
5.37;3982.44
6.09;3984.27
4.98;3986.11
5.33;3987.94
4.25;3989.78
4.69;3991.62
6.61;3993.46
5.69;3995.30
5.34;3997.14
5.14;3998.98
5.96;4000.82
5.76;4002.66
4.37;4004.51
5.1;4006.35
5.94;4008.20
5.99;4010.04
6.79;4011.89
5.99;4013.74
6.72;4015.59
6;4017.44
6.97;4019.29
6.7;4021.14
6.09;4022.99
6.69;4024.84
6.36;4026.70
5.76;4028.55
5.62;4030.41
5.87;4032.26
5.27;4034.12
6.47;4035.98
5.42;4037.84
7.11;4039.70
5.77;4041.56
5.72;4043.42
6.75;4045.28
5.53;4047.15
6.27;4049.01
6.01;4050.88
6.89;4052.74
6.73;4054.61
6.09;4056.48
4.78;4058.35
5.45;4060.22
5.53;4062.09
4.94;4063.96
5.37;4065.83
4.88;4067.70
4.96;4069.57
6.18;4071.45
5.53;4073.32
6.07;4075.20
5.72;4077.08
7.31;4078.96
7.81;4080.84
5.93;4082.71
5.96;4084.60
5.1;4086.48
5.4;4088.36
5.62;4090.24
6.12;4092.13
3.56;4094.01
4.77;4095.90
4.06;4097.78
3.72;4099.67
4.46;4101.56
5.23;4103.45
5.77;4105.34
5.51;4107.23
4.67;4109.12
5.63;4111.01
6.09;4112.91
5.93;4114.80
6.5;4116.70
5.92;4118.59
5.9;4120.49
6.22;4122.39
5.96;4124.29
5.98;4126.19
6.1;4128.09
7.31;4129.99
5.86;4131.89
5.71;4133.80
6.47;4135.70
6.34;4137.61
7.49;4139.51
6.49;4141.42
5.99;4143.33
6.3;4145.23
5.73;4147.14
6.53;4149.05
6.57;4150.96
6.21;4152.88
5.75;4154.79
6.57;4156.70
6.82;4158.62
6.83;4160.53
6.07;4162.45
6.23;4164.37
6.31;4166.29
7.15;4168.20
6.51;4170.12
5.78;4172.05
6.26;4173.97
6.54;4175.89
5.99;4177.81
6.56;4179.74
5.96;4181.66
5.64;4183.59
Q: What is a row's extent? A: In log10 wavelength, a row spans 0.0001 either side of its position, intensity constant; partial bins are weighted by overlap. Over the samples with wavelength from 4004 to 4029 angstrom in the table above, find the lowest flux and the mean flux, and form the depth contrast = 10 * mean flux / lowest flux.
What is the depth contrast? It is 14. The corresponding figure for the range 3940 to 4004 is 21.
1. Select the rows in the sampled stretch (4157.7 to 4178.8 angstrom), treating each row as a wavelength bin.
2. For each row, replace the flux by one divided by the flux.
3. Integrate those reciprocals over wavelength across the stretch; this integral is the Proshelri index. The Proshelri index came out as 3.3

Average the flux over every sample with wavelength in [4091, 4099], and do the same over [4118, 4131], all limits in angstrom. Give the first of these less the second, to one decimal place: -1.6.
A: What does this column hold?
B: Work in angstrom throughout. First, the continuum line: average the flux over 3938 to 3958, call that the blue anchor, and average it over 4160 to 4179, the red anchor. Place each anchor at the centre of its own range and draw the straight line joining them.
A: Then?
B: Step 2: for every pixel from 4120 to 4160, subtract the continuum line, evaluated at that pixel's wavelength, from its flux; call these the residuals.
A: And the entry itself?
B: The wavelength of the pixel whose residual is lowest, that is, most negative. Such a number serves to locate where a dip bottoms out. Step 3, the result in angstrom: 4154.79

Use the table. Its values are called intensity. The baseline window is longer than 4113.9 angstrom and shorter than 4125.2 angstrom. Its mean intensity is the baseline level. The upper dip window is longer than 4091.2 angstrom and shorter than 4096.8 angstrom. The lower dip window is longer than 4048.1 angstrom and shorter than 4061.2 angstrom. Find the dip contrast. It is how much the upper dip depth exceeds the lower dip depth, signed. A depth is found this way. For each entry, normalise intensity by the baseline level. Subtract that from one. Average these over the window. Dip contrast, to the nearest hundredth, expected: 0.20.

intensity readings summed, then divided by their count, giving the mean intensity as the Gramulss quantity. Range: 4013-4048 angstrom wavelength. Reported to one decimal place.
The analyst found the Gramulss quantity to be 6.1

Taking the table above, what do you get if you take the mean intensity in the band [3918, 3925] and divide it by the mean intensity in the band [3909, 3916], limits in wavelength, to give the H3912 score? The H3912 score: 0.90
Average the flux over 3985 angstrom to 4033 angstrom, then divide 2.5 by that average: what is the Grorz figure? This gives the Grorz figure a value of 0.43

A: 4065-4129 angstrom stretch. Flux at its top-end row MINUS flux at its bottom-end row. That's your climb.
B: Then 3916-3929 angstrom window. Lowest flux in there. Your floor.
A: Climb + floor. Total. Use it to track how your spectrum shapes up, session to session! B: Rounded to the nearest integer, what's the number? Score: 4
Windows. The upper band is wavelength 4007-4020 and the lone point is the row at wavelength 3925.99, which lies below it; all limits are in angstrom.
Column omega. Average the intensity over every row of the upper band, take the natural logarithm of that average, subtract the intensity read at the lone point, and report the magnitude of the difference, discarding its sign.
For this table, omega 3.4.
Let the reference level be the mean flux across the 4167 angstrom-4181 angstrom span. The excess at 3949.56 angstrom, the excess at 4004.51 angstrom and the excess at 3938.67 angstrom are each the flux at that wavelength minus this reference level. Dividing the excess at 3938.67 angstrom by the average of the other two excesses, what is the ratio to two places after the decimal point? 1.52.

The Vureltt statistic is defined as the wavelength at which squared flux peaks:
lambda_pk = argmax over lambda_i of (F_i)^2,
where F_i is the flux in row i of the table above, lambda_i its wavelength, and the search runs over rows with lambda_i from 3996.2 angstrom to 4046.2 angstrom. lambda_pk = 4039.70 angstrom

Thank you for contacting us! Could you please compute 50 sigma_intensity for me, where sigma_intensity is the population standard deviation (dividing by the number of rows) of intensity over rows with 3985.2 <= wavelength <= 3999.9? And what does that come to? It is 33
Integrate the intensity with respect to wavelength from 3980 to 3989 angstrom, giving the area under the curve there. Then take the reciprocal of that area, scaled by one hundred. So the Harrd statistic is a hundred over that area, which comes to 2.1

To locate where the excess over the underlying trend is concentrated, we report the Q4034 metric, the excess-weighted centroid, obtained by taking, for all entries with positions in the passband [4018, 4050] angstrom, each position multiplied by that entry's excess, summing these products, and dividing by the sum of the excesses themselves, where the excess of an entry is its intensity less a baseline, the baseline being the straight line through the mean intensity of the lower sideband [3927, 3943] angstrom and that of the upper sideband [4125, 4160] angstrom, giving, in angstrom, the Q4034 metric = 4031.9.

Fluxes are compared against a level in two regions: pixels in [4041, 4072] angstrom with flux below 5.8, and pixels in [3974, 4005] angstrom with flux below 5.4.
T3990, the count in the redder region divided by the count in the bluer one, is 0.83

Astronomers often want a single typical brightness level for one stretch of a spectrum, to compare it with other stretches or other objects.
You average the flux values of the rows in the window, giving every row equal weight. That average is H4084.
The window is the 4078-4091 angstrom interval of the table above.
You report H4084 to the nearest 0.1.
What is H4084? 6.2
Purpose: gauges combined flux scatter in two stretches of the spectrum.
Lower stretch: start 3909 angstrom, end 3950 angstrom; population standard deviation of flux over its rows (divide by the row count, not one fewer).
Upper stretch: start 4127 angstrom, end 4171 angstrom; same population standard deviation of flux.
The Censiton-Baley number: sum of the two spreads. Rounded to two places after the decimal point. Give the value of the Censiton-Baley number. 1.38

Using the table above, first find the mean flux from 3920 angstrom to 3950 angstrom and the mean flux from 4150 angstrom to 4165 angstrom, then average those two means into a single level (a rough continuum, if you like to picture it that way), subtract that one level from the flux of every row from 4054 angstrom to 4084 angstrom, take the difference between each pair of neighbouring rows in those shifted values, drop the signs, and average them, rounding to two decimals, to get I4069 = 0.73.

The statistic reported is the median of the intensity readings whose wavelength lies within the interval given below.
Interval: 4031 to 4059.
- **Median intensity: 6.0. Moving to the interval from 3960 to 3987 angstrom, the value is 4.0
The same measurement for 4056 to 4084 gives 5.5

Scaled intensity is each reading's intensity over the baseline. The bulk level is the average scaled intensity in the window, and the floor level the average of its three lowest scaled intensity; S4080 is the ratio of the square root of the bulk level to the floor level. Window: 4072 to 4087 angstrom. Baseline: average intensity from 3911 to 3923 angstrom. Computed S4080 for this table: 1.04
